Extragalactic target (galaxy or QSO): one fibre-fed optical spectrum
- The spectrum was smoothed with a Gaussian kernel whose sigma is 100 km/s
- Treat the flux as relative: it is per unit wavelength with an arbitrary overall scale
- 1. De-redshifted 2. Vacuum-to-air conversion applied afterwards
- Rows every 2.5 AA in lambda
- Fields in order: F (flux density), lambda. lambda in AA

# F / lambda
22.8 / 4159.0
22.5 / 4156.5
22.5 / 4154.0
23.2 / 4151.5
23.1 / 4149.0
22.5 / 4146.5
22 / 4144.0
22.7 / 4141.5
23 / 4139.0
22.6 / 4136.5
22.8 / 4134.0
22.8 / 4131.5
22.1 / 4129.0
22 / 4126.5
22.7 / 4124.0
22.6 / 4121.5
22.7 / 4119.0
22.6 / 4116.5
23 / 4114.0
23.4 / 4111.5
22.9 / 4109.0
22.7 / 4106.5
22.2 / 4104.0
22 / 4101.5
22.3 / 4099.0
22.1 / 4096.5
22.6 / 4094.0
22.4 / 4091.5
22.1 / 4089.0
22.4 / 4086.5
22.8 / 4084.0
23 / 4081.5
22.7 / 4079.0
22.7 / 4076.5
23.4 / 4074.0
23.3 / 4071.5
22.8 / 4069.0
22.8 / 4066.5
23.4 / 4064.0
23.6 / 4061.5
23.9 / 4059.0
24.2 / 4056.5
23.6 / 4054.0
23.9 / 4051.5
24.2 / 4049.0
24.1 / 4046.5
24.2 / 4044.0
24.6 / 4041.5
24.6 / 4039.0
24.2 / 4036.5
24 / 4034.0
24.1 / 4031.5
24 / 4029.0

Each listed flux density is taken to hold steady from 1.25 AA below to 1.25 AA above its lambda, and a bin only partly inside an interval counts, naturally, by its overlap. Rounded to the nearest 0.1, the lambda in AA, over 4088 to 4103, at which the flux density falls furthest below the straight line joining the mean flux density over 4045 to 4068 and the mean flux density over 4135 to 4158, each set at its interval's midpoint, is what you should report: 4089.0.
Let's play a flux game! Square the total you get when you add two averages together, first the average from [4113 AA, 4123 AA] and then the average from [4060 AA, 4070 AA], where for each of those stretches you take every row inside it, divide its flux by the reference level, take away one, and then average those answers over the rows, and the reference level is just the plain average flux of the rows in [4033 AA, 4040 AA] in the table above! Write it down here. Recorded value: 0.012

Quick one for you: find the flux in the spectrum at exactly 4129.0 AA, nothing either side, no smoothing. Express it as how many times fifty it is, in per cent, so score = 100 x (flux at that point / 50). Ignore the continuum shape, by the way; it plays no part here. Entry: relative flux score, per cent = 44.2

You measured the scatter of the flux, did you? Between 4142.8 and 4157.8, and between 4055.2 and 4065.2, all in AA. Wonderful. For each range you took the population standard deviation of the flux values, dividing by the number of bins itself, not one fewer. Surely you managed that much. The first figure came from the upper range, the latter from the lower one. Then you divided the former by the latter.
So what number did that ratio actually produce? 1.34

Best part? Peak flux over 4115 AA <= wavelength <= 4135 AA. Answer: 22.8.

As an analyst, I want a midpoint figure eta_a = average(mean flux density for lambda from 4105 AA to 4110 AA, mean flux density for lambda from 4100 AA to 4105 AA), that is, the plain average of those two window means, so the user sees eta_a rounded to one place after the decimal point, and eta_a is 22.4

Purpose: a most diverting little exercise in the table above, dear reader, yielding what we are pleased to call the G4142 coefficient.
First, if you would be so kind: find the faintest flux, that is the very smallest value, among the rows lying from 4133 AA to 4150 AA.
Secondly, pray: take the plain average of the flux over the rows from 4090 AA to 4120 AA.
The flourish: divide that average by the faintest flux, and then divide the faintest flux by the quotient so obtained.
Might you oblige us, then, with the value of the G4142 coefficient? 21.4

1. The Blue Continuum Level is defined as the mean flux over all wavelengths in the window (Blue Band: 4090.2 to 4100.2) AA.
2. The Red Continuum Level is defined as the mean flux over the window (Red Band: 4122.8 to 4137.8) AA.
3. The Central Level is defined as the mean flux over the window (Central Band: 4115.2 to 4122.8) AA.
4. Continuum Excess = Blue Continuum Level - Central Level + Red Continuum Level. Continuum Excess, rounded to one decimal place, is 22.2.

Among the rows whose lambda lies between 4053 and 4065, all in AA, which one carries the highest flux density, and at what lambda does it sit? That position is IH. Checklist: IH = 4056.5 AA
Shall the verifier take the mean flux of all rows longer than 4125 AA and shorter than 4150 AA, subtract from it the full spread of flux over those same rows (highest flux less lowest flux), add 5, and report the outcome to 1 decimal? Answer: 26.5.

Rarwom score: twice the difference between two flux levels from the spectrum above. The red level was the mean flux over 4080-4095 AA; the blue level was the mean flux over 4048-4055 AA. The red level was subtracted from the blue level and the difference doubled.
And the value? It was 2.70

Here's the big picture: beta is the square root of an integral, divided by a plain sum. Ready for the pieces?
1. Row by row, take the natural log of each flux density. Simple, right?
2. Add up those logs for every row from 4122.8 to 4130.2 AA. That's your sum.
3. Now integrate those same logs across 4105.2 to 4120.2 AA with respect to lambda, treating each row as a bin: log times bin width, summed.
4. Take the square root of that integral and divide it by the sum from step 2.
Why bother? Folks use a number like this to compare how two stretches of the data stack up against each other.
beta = 0.7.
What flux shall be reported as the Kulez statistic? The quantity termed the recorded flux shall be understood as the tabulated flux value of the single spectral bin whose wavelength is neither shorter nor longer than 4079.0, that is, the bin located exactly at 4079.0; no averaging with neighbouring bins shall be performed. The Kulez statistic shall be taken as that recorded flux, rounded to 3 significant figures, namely 22.7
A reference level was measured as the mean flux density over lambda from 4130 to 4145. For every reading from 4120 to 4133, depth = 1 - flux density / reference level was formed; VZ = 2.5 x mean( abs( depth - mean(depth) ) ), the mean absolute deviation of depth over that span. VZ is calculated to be 0.0344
